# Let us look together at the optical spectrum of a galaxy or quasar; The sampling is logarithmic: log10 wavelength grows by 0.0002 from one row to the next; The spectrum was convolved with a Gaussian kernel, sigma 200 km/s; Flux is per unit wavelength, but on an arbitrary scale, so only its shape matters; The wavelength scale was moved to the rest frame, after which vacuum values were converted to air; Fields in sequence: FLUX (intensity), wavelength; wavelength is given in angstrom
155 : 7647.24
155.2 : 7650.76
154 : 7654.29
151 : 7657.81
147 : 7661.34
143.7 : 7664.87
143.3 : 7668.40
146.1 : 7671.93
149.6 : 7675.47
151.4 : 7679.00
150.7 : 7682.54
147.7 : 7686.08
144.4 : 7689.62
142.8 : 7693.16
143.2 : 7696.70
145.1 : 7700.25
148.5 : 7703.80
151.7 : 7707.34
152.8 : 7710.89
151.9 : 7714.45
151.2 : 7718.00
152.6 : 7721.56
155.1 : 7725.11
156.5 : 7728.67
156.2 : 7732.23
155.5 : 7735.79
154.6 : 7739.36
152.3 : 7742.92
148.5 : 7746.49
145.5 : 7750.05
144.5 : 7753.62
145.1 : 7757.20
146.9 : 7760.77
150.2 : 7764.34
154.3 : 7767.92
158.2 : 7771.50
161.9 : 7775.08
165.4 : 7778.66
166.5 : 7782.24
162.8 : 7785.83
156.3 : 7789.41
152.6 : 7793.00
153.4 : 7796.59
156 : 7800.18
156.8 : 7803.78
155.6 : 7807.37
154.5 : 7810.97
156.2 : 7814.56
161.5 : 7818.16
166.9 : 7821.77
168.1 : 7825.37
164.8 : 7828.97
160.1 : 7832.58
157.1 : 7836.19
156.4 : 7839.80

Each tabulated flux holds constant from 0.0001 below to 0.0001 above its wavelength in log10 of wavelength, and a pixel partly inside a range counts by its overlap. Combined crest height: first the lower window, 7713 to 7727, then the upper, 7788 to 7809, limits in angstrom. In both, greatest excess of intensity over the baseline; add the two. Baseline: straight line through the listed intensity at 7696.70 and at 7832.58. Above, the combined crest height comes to 10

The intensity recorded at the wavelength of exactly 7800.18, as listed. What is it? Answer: 156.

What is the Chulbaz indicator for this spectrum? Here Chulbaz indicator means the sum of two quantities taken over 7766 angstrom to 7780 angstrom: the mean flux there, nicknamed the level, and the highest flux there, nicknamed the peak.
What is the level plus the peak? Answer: 325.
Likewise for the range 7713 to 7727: 308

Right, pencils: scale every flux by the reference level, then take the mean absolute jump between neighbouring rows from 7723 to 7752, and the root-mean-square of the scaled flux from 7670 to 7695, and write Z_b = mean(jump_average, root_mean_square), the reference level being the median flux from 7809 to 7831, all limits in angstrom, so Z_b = 0.458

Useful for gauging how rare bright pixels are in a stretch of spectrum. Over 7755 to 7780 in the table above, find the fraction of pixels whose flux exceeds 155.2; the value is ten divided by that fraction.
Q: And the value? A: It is 23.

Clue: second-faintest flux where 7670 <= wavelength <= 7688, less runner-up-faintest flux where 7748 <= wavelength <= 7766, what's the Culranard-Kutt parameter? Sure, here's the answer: 3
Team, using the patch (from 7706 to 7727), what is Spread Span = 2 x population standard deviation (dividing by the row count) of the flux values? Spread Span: 2.5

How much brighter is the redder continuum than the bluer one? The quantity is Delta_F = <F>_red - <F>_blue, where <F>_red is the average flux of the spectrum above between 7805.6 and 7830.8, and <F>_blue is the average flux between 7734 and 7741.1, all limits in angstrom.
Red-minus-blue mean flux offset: 6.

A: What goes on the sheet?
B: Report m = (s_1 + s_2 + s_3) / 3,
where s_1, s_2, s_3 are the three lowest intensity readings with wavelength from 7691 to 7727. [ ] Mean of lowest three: 144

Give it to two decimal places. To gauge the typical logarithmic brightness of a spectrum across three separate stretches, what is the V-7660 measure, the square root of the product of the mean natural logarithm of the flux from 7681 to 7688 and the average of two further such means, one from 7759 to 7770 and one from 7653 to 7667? 5.01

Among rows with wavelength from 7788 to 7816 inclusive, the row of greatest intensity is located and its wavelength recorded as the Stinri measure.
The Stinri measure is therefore 7803.78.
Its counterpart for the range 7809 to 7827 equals 7825.37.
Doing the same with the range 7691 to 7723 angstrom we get 7710.89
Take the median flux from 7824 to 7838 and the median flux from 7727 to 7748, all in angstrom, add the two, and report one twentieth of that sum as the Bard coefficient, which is 15.9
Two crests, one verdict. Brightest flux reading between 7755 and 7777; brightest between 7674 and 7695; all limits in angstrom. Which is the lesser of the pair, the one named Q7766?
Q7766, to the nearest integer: 151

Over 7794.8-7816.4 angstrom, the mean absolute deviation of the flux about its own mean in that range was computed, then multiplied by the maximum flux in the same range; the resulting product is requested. 153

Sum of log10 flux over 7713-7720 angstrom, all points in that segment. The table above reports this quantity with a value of 4.361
